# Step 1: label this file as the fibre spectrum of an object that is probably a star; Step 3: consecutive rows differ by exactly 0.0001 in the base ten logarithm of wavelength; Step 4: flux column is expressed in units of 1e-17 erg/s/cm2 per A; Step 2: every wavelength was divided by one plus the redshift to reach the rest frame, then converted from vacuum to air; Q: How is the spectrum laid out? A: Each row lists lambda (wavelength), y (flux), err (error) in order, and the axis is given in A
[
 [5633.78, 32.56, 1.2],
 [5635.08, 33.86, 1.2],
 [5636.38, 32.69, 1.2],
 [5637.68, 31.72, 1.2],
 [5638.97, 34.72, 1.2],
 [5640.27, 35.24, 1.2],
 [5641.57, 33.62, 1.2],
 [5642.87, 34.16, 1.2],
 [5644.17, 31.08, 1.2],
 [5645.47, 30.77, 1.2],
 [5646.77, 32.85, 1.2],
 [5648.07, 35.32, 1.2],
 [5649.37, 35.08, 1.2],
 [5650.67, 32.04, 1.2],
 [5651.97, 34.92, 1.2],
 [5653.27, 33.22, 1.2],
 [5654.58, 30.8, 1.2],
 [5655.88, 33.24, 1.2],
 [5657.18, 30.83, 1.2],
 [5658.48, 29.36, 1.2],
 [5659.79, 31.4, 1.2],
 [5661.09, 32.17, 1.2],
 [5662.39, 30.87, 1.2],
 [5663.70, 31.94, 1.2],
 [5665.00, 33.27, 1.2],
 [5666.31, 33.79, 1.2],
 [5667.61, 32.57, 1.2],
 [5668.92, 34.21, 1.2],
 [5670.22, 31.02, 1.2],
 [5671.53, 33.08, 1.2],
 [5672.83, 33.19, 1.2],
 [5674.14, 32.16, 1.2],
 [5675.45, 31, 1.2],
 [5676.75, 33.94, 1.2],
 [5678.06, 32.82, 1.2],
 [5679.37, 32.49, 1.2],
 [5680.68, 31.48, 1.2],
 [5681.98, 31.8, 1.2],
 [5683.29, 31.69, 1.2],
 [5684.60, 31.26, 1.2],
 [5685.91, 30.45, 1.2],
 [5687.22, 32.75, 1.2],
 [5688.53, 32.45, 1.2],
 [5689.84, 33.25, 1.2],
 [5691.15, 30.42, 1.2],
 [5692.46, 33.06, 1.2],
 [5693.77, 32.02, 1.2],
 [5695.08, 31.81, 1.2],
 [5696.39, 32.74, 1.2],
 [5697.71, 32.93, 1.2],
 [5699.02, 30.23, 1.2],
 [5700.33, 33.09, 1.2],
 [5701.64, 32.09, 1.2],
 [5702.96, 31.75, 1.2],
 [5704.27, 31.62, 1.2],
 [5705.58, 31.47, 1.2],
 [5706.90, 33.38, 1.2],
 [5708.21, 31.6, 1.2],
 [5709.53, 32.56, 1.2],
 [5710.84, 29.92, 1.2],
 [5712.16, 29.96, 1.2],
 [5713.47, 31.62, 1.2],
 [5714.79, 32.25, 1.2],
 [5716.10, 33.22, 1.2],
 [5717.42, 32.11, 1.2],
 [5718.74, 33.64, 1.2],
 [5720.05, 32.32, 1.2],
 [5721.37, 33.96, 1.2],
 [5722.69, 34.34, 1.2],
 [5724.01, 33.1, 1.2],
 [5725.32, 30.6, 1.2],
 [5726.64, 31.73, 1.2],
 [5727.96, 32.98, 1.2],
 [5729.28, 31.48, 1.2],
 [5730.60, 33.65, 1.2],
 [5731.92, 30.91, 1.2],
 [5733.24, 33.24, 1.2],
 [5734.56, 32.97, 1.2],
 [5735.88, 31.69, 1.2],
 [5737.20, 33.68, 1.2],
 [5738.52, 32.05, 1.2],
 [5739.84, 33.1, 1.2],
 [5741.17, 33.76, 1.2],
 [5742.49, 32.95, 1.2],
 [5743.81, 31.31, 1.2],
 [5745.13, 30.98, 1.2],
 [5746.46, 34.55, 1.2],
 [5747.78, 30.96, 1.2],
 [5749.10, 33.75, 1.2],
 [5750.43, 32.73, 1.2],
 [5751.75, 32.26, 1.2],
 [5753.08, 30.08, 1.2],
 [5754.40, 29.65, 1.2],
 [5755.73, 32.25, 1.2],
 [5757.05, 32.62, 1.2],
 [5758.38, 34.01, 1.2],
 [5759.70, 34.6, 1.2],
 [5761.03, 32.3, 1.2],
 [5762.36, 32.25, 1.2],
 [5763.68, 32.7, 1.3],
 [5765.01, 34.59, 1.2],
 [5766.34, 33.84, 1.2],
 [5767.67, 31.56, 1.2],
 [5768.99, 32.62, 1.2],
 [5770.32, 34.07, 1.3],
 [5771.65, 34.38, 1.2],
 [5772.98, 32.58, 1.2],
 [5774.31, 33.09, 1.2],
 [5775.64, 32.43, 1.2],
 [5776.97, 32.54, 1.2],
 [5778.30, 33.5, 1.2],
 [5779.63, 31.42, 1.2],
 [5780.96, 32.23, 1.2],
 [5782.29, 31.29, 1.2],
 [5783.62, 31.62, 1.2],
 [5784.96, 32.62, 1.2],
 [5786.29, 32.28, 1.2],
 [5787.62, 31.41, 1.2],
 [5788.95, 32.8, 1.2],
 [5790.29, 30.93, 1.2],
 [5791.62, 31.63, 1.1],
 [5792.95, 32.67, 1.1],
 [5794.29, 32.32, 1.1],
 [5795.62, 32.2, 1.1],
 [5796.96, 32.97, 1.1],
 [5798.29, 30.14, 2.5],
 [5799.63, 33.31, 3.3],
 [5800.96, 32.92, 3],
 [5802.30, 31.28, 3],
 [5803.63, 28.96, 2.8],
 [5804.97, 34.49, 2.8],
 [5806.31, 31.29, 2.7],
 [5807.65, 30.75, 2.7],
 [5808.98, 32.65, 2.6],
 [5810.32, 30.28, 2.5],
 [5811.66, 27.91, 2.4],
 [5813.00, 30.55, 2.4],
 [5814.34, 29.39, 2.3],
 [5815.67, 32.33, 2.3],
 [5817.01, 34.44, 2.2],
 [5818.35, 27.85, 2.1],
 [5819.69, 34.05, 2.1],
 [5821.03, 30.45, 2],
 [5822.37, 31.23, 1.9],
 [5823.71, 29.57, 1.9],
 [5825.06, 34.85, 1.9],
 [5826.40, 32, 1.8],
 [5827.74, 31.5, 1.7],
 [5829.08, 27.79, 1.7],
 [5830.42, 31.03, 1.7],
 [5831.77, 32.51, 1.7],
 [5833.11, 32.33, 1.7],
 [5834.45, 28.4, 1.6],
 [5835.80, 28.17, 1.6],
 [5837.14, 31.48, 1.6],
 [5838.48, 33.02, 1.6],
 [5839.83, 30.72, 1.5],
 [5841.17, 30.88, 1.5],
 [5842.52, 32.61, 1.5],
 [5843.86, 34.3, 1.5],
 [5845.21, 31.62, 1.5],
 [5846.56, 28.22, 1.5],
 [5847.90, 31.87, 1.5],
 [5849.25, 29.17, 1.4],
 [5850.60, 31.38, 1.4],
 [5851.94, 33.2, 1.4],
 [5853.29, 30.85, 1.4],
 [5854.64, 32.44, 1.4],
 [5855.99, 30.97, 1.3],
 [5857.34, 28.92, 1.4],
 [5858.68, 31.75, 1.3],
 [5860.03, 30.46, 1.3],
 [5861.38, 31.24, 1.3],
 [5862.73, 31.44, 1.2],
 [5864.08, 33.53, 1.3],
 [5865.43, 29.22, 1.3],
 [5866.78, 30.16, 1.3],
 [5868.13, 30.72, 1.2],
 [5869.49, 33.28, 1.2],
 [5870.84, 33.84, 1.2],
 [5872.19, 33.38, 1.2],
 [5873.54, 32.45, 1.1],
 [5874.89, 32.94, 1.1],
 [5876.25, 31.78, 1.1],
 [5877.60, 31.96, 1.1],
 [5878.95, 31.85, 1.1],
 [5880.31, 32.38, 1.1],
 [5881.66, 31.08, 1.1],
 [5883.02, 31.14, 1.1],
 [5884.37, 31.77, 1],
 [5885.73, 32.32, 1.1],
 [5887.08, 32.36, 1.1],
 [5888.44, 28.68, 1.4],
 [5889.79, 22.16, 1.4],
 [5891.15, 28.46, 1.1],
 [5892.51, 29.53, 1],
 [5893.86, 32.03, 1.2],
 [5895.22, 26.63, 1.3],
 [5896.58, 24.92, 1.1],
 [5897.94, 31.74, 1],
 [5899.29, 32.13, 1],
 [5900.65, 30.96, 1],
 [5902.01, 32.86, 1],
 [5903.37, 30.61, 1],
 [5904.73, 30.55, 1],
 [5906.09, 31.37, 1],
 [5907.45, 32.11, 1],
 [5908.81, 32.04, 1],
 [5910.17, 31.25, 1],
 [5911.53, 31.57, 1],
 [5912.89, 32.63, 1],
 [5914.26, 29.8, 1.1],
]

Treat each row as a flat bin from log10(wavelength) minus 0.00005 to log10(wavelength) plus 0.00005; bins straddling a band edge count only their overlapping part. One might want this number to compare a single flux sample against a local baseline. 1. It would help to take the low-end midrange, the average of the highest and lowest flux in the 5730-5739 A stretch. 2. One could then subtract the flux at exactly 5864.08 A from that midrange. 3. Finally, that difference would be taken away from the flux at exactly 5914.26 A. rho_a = 31.0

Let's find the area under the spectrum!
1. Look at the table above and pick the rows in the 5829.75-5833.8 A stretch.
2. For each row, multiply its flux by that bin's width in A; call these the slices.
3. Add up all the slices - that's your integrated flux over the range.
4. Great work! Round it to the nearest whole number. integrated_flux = 129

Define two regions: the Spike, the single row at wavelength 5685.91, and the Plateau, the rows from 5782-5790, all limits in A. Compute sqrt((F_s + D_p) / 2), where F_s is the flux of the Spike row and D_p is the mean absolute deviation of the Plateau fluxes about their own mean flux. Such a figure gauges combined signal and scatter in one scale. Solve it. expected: 3.94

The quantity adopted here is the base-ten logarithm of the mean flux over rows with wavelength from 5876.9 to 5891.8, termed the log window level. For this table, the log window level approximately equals 1.48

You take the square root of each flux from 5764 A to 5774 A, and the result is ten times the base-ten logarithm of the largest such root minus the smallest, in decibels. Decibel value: -5.8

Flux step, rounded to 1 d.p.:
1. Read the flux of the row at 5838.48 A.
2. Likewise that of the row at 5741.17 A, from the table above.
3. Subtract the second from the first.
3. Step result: -0.7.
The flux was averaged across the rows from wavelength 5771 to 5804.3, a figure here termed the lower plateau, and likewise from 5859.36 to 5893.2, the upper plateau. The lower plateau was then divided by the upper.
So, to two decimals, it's 1.03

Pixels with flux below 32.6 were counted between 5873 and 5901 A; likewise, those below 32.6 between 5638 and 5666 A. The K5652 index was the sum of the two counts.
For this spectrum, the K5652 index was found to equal 30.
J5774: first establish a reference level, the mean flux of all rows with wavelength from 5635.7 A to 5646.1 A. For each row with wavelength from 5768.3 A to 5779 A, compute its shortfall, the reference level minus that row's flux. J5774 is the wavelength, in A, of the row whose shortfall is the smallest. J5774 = 5771.65 A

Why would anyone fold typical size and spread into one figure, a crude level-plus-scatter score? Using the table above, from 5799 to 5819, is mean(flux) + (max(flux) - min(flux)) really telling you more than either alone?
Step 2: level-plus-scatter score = 37.9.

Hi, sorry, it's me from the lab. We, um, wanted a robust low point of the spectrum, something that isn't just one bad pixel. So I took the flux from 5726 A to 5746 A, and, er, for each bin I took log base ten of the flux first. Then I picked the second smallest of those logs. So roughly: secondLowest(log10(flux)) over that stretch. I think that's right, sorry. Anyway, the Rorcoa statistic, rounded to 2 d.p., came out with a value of 1.49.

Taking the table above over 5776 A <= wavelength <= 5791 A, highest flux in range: 33.5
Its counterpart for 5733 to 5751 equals 34.55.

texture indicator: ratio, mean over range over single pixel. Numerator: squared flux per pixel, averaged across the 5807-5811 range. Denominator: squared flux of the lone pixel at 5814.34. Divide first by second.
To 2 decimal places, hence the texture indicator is 1.13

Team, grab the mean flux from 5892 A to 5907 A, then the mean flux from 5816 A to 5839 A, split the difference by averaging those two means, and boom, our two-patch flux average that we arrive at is 30.8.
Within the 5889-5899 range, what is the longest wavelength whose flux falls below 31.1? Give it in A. 5896.58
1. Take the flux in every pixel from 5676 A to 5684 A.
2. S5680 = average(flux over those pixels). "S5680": 32.4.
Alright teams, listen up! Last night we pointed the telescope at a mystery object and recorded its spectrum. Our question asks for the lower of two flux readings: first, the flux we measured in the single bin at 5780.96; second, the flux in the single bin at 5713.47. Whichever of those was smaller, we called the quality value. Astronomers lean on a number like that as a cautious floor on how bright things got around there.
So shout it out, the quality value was 31.6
